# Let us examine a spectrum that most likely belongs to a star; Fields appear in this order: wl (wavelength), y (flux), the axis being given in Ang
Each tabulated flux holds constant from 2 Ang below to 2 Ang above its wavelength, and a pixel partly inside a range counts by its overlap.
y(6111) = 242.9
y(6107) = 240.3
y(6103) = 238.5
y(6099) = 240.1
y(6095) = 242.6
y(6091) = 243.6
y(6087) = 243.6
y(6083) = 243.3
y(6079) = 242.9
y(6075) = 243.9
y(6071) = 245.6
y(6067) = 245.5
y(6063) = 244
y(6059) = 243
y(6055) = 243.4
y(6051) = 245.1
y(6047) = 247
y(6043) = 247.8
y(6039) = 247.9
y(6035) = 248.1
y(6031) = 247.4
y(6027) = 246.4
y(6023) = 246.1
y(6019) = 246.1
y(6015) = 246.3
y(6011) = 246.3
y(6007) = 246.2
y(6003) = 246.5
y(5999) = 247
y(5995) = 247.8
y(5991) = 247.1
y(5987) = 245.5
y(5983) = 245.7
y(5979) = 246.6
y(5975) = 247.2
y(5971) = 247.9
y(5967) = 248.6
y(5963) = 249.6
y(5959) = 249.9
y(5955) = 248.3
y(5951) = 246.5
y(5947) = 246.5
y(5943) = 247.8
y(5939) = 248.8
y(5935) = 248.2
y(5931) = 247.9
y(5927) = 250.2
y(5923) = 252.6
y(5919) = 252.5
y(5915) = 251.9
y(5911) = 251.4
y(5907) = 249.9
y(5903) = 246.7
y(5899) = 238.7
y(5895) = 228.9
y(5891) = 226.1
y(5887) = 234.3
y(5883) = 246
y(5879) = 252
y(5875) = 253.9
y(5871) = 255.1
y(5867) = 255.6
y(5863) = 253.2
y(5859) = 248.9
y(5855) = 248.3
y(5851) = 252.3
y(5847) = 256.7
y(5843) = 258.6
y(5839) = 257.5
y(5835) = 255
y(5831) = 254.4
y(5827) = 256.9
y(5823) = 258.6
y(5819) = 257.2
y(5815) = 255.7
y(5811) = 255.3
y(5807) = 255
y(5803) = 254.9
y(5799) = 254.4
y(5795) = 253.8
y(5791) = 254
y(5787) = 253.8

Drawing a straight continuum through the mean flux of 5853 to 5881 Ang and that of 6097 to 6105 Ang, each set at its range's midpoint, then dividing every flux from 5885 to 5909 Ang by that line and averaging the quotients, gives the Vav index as 0.95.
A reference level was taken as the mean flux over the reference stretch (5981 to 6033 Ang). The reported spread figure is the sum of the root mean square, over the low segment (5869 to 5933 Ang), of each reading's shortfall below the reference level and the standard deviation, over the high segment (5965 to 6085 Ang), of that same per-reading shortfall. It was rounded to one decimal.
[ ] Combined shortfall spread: 10.4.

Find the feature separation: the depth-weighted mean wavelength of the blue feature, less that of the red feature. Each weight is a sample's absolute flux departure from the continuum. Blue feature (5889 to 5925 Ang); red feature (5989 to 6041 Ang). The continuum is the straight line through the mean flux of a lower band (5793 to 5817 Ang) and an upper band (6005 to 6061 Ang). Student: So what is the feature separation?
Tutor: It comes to -123.7 Ang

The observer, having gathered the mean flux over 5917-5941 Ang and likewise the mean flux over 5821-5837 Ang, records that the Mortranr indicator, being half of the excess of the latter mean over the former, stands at 3.1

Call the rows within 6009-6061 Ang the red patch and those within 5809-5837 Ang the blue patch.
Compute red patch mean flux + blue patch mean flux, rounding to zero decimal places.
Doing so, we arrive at 502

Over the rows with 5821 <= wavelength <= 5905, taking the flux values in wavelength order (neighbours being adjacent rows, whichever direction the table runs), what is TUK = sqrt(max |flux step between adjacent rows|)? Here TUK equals 3.4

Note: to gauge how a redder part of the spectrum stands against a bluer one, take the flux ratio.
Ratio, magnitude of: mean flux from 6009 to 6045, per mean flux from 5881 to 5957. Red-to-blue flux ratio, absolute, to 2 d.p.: 1.01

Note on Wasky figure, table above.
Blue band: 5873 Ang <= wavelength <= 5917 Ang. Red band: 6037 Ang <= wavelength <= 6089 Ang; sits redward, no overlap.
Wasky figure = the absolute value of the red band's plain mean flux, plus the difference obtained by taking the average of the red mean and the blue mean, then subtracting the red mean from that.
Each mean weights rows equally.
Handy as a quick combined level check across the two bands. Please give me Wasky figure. 244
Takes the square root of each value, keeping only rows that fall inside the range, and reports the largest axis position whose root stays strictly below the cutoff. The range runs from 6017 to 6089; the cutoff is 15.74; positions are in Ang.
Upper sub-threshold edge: 6087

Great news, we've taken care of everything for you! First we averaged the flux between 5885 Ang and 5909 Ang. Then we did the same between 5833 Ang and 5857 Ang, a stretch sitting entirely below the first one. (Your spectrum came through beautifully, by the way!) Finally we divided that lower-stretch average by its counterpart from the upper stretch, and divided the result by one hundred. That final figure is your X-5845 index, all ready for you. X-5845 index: 0.0107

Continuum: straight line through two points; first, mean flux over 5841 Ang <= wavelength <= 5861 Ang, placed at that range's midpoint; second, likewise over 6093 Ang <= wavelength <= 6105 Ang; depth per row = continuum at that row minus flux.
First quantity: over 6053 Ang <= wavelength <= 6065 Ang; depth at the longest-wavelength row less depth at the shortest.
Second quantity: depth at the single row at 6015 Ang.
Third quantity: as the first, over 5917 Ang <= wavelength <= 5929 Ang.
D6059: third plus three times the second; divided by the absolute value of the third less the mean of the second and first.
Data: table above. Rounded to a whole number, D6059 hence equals -1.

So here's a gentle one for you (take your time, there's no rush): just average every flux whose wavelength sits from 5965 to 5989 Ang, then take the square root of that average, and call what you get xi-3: 15.7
